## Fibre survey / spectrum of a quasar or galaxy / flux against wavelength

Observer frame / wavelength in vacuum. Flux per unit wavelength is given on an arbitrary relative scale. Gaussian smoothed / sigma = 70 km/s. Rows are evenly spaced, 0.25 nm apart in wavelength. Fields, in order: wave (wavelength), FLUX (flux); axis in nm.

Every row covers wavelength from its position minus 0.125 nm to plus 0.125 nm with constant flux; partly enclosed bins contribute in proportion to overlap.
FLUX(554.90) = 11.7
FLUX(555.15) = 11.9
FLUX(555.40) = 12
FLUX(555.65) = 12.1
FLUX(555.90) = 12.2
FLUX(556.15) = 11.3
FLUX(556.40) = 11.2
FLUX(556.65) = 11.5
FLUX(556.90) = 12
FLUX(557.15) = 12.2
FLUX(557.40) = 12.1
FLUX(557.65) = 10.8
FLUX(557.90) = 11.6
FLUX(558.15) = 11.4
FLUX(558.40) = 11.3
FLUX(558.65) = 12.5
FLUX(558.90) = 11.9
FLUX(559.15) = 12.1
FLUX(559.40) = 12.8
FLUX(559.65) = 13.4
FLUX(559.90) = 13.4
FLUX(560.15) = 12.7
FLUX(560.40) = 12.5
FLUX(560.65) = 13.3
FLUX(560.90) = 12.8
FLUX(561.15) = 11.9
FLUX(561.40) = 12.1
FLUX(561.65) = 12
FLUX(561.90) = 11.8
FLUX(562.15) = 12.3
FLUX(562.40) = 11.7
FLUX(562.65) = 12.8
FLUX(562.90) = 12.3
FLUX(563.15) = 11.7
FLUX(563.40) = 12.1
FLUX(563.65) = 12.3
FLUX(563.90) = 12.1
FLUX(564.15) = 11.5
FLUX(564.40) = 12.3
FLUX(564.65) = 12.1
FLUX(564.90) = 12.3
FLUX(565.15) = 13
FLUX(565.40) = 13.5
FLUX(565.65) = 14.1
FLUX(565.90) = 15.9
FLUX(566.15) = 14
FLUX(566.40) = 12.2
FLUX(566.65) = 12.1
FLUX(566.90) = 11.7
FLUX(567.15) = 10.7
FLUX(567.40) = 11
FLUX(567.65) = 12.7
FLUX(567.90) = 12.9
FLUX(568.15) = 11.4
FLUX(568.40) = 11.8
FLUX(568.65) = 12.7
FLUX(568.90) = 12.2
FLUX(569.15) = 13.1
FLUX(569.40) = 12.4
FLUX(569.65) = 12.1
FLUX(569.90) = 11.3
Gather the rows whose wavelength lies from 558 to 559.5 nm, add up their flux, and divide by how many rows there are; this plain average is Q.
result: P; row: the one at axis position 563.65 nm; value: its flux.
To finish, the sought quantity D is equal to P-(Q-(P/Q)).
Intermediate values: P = 12.3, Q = 12.0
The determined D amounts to 1.3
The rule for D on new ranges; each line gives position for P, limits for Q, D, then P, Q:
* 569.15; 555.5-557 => 2.5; 13.1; 11.7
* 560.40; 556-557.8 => 2.0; 12.5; 11.6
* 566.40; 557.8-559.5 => 1.3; 12.2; 11.9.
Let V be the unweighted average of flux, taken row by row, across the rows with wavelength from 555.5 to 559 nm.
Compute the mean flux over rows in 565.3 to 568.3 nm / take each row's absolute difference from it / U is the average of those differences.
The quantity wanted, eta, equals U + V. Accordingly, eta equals 12.89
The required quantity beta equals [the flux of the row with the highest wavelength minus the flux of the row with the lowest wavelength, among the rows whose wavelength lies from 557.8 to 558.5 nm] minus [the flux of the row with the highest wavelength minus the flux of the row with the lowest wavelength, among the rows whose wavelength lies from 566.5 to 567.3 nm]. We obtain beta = 1.1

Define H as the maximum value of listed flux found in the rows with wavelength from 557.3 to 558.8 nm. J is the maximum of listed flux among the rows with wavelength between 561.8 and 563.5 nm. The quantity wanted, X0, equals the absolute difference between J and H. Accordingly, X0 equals 0.30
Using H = 12.5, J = 12.8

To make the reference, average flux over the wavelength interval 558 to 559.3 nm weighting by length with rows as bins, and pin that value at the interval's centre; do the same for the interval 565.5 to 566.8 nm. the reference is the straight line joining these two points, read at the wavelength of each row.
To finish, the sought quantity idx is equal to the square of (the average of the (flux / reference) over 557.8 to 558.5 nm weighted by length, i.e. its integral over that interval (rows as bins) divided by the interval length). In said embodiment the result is 0.95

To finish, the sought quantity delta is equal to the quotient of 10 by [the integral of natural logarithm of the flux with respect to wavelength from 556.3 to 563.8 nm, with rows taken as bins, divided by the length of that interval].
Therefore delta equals 4.01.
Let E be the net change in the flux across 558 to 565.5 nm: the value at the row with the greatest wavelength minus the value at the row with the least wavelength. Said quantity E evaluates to 2.1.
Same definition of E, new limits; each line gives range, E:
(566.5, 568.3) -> -0.7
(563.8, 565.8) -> 2.0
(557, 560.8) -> 1.1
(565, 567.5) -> -2.0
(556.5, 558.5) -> -0.2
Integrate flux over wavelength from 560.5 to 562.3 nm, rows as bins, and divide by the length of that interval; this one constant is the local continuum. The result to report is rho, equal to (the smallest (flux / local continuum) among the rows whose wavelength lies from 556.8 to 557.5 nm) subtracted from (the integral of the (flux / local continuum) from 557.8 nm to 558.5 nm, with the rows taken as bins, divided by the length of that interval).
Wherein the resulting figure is -0.05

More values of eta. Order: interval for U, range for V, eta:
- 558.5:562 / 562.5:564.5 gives 12.61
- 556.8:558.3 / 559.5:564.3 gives 12.77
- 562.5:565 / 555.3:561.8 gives 12.37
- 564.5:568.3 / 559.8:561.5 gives 13.69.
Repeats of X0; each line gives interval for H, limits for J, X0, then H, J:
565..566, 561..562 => 3.80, 15.9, 12.1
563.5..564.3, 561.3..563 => 0.50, 12.3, 12.8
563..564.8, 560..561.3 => 1.00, 12.3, 13.3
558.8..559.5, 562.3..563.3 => 0.00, 12.8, 12.8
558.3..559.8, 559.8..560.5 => 0.00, 13.4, 13.4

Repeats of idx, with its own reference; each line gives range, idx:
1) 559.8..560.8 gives 1.12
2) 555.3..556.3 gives 1.13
